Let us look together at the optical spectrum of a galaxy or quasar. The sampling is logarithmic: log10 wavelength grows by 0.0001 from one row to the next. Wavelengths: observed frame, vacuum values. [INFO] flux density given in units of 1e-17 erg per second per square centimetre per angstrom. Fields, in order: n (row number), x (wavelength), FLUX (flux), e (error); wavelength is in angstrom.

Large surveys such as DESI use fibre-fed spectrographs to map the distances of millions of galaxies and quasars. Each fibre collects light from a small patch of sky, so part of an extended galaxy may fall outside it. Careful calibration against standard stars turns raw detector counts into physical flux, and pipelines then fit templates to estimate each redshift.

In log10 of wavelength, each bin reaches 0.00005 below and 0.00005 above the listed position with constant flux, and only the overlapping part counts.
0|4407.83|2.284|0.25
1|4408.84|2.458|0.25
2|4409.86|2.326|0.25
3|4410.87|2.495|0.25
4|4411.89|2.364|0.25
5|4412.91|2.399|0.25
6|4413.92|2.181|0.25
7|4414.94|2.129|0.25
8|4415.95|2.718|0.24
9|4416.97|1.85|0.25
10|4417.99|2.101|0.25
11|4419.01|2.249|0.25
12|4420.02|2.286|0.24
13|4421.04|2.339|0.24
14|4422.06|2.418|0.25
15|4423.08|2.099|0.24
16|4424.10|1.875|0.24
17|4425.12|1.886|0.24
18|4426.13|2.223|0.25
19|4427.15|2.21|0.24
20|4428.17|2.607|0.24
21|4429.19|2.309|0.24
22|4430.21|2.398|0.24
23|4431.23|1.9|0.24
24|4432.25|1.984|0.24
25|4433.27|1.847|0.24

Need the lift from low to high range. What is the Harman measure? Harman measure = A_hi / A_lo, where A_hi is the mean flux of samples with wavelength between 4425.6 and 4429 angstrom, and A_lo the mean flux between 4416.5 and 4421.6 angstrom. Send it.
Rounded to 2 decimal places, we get 1.08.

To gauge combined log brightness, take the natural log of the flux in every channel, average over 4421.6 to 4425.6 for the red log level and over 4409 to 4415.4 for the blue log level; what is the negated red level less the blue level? -1.56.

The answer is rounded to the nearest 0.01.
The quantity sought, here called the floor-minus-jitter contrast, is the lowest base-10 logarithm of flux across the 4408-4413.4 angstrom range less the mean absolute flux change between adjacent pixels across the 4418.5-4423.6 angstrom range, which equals 0.24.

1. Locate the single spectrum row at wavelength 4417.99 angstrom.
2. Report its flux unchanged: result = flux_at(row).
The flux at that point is 2.101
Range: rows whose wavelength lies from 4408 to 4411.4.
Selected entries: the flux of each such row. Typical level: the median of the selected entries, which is 2.46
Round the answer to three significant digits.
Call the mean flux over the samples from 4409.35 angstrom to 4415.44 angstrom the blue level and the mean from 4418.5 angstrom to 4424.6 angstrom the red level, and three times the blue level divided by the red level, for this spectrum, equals 3.14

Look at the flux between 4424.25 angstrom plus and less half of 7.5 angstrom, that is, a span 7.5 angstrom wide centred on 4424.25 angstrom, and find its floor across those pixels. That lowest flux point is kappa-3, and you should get 1.875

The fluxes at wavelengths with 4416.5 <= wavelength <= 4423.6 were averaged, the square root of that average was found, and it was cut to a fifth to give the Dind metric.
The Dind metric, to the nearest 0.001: 0.296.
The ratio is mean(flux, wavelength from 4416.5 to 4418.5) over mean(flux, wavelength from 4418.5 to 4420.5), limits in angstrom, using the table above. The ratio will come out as 0.87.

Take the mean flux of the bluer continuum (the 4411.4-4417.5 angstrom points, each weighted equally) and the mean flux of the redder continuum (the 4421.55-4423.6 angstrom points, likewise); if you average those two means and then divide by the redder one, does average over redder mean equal 1.00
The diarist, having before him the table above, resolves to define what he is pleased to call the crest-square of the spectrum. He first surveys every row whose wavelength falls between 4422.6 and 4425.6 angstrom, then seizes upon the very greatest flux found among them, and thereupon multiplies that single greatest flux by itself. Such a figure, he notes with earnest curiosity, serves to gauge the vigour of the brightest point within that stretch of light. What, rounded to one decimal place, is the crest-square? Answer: 4.4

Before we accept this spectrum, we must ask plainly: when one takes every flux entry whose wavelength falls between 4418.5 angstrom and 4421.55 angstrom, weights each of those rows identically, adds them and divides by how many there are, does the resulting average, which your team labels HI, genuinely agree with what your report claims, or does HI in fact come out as 2.29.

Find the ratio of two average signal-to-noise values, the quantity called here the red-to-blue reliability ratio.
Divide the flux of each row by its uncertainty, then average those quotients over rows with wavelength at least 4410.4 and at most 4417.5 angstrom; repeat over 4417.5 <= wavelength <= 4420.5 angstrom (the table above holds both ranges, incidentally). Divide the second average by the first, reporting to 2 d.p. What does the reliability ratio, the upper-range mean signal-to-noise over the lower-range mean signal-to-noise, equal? 0.97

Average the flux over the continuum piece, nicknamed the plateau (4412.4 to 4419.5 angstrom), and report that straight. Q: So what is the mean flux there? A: 2.23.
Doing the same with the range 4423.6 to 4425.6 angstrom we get 1.88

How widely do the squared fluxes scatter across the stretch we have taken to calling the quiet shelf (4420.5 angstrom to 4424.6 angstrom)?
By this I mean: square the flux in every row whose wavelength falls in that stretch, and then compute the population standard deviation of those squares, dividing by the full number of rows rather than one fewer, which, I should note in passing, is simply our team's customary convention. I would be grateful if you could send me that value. 0.92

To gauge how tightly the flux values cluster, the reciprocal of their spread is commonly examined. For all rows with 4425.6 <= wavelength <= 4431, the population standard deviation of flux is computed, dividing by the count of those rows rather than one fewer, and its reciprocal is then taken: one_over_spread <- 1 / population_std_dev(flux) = 7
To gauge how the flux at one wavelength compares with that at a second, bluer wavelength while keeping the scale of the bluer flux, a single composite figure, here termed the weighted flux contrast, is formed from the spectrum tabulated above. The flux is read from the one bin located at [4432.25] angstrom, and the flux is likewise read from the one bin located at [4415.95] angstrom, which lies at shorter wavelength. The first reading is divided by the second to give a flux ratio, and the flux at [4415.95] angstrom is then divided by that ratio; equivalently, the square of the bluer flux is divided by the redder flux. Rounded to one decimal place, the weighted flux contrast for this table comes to 3.7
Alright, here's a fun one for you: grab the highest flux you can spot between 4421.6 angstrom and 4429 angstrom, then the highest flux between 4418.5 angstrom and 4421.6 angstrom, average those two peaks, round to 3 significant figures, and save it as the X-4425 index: 2.47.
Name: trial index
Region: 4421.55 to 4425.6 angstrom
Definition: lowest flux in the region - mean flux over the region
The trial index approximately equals -0.19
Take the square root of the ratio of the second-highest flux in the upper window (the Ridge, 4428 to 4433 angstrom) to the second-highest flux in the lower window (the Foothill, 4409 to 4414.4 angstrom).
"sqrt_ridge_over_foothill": 1.000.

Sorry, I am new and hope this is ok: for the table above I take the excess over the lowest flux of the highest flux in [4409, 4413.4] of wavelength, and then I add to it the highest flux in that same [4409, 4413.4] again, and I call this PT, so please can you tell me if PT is 2.66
